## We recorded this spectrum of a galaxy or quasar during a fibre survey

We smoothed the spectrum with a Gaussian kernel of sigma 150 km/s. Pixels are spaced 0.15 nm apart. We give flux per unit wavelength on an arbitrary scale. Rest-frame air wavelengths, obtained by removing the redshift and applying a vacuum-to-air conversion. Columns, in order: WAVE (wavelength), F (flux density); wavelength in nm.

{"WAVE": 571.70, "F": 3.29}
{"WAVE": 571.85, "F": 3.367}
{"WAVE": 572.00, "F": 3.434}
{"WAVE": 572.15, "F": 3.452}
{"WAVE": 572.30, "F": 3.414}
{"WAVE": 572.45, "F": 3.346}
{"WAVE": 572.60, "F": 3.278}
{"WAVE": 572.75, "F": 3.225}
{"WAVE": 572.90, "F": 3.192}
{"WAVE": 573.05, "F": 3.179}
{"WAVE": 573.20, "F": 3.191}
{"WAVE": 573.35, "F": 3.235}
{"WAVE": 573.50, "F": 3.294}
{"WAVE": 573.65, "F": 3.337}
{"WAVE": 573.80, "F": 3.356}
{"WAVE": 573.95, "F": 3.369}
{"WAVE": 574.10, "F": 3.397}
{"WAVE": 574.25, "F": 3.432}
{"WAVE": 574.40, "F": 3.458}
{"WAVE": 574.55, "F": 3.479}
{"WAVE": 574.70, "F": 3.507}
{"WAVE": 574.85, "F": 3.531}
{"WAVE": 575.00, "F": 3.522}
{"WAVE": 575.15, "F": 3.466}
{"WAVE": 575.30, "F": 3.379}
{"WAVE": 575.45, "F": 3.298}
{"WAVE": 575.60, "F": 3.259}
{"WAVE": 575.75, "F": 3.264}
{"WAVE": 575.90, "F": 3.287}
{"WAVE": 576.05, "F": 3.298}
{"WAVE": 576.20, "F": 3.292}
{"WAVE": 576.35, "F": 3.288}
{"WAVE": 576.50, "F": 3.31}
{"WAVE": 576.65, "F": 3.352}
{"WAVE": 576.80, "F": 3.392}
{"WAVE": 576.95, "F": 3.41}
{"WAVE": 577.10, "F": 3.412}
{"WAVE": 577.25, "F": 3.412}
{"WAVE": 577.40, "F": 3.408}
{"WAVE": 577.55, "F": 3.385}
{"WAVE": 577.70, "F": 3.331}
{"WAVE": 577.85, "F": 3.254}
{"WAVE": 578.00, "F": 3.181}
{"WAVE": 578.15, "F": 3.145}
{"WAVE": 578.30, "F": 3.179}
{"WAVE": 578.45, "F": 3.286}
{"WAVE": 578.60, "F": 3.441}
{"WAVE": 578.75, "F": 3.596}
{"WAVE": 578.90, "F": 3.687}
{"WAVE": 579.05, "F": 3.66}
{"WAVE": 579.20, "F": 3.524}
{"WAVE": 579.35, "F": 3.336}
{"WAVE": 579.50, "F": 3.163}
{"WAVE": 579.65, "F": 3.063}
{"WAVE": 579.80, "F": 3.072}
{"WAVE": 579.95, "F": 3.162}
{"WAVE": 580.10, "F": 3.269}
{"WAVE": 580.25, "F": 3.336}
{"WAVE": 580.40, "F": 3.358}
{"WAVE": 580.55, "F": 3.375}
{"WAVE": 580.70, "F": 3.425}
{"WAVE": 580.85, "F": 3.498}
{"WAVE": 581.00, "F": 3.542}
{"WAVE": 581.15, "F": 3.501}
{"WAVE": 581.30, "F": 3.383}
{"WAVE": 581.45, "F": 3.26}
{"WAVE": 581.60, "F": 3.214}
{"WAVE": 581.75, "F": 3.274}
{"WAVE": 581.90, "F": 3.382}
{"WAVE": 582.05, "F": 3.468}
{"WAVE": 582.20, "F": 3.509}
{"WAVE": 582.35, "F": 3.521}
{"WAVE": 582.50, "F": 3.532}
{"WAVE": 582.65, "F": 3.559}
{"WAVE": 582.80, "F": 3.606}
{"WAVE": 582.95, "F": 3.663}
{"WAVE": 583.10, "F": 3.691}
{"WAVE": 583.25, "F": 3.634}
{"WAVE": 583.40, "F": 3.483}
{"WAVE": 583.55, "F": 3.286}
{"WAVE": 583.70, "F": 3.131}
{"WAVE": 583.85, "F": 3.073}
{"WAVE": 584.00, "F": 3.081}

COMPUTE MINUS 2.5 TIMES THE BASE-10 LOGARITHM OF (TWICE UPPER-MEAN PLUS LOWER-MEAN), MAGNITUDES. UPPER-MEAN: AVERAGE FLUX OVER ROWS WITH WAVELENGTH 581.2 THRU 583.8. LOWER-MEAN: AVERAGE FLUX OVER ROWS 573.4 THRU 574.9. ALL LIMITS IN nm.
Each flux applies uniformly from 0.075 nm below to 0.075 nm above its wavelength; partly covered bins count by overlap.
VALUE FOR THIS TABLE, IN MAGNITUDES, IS -2.53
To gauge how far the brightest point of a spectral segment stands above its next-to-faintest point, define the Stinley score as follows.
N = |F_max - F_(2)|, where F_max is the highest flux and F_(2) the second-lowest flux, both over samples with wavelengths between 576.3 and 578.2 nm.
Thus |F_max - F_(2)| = 0.23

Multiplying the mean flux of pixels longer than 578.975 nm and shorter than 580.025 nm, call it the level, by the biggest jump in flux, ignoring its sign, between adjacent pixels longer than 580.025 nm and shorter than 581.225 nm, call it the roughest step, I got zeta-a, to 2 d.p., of 0.24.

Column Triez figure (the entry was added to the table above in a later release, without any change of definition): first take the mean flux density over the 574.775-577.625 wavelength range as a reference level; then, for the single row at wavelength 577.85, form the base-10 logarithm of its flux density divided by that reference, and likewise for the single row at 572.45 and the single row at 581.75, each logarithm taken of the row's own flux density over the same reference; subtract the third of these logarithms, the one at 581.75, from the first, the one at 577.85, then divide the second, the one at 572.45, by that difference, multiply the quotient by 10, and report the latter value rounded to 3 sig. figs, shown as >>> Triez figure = 10.0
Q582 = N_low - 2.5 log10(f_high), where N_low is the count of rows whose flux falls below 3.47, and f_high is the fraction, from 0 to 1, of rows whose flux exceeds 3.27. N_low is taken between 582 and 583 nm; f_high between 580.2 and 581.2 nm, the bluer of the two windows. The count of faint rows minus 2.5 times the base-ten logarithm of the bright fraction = 1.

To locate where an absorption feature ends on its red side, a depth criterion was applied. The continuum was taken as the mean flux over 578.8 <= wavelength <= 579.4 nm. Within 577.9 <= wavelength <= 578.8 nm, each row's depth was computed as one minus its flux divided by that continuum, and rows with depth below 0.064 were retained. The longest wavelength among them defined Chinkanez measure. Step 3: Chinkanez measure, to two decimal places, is 578.75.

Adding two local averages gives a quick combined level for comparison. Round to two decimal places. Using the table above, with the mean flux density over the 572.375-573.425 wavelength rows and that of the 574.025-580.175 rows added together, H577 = 6.59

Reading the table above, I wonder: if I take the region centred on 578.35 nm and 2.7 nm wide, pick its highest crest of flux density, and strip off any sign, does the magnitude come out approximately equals 3.7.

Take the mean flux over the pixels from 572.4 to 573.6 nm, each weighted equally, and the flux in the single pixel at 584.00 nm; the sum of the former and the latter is 6.32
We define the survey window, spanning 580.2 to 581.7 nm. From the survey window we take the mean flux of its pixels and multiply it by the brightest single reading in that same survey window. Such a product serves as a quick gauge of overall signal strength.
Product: 12.0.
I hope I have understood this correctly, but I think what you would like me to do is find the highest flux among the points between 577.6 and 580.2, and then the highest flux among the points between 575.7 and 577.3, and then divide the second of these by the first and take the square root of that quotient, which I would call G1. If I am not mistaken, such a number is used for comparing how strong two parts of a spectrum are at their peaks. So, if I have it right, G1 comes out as 0.962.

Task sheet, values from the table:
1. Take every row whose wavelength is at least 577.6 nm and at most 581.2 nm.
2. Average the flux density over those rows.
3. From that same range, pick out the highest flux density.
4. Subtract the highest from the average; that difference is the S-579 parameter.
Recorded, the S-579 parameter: -0.34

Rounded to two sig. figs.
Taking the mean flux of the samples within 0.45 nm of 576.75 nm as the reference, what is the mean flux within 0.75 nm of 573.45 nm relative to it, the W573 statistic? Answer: 0.98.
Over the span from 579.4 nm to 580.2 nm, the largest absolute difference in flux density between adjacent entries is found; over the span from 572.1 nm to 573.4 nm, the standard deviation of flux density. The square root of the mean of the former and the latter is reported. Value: 0.32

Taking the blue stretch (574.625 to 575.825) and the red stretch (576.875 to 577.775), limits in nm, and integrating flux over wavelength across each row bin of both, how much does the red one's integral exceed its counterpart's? -1.0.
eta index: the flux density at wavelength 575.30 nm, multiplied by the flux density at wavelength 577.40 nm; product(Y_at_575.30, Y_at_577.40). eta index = 11.5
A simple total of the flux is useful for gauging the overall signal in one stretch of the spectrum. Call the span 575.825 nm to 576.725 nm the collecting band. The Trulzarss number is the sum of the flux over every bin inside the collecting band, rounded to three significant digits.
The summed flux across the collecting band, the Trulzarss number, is 19.8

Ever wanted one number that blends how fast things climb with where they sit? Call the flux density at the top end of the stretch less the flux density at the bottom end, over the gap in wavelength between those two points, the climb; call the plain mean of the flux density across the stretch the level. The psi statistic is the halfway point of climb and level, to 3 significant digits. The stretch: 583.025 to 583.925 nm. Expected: 1.28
